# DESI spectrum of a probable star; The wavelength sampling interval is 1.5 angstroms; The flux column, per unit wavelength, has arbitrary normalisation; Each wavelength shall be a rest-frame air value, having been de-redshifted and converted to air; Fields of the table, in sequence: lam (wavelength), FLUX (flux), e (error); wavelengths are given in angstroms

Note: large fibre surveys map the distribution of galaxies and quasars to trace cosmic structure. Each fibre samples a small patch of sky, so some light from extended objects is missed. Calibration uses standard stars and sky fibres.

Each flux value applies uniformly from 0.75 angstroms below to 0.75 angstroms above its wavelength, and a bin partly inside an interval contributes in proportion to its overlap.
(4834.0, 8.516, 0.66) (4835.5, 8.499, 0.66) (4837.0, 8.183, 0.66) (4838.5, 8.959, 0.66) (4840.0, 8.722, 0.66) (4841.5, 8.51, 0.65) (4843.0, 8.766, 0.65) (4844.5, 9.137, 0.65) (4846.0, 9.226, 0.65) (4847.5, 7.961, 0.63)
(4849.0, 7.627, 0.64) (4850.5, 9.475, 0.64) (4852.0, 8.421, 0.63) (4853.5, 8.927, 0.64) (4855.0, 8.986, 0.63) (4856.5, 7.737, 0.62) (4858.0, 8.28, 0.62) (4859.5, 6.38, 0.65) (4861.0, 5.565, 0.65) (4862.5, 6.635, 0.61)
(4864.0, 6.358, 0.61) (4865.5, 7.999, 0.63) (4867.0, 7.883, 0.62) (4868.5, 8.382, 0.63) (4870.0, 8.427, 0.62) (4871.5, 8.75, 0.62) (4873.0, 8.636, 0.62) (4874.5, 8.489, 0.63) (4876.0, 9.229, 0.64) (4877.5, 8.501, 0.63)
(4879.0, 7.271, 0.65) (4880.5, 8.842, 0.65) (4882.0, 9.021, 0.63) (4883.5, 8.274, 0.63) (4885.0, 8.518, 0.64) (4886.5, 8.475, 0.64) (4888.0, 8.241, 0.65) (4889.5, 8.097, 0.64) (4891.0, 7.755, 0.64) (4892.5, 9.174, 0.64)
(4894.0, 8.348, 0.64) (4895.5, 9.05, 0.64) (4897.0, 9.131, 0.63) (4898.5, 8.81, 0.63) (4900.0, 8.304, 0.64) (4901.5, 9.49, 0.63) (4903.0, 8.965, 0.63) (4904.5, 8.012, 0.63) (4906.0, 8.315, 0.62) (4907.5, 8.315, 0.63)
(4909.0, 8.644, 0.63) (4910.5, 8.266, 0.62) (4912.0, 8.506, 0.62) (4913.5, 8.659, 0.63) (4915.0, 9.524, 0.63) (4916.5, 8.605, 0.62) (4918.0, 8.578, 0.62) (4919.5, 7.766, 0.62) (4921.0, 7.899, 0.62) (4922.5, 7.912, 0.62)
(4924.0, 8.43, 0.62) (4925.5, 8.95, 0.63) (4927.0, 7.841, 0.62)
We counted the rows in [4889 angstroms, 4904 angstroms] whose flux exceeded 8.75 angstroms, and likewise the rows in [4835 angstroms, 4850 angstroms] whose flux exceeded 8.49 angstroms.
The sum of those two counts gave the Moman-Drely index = 13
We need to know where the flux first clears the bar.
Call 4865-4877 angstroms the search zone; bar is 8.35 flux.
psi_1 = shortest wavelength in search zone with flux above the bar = 4868.5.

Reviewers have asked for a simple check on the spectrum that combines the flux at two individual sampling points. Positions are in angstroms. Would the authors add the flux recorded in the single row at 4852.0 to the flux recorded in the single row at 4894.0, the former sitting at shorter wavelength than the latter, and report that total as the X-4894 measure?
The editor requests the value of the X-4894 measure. 16.8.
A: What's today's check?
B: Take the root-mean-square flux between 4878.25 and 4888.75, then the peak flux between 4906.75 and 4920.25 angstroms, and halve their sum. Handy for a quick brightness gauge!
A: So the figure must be 9.0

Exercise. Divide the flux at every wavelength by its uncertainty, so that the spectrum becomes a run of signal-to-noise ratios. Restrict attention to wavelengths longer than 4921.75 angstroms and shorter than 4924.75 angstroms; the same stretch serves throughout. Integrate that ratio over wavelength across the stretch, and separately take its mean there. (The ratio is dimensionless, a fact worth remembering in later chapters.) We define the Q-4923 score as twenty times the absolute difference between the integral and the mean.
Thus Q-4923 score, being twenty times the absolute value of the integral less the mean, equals 527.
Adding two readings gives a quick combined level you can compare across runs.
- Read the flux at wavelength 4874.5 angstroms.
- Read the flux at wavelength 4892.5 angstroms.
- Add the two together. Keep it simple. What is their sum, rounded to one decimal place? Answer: 17.7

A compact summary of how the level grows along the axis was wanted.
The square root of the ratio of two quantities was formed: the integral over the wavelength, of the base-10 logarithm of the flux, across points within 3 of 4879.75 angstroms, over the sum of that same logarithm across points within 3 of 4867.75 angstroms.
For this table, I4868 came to 1.23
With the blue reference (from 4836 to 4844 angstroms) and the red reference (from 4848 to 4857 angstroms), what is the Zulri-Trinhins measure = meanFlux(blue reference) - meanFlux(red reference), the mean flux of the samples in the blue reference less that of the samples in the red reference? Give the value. 0.1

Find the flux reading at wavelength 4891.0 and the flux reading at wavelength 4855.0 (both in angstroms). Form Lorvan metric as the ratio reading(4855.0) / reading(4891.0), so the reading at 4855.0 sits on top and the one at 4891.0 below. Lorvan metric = 1.16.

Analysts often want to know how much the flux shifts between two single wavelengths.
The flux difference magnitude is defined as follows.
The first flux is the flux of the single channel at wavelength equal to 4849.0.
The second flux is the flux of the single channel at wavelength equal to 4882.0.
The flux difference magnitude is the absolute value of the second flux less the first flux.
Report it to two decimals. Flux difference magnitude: 1.39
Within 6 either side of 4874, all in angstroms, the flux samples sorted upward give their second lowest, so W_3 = 8.382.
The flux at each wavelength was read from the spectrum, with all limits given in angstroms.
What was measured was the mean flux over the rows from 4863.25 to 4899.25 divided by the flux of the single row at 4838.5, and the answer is 0.94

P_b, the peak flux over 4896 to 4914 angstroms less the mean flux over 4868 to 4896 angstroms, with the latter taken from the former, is 0.99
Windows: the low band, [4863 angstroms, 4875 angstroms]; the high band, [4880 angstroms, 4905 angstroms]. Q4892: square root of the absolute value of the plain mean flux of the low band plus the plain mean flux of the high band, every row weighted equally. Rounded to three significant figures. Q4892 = 4.09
